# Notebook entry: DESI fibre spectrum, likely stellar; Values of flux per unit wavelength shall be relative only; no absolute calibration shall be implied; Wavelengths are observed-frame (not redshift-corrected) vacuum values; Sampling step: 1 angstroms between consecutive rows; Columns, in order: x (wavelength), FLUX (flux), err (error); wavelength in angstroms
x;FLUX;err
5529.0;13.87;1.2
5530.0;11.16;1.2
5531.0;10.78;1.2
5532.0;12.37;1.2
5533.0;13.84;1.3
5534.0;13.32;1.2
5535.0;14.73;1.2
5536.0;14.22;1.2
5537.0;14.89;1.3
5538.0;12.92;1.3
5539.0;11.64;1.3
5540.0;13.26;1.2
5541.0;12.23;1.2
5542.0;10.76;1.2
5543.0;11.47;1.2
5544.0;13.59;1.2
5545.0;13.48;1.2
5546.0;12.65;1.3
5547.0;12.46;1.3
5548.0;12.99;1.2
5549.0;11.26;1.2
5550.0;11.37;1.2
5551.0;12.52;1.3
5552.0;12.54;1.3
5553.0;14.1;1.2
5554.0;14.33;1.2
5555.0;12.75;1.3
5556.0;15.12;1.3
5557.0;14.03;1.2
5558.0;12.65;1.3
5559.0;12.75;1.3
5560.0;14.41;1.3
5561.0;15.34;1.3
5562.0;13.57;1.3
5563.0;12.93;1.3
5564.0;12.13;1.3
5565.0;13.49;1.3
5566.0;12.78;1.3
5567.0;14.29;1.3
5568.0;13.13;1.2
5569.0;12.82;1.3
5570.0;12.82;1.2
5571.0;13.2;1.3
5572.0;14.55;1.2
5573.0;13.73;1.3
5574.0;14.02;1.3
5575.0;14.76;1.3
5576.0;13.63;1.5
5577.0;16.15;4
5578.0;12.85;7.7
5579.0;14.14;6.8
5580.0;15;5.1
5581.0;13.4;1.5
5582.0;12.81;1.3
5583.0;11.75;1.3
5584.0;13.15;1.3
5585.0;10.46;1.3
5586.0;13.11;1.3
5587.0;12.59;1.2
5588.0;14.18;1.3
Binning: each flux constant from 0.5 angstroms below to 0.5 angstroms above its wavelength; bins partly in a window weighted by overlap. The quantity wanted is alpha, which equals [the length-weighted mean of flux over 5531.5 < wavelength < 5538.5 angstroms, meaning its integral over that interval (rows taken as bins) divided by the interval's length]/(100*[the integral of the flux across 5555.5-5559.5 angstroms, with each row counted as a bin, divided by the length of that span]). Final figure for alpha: 0.0101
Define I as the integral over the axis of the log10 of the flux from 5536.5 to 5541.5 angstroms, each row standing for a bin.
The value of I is 5.56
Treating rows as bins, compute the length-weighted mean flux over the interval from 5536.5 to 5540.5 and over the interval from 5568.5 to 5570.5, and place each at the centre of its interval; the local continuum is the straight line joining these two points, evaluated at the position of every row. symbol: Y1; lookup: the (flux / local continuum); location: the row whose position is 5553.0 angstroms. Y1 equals 1.08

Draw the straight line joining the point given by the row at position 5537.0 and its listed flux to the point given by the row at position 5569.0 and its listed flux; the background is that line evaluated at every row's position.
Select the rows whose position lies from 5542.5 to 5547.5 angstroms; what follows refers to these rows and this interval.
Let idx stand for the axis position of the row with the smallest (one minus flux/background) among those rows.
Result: 5544.0 angstroms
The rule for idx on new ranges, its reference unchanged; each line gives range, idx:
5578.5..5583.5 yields 5580.0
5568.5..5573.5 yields 5572.0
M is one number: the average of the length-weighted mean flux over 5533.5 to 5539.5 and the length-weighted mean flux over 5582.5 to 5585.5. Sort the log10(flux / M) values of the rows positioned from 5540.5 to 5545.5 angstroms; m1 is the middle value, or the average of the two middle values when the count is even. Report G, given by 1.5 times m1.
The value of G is -0.02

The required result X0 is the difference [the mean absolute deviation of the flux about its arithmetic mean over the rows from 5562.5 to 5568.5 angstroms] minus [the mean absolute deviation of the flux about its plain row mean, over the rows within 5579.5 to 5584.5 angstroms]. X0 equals -0.3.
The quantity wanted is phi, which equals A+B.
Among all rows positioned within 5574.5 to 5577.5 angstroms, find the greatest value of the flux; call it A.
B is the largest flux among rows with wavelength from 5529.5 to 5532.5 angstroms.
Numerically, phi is 28.5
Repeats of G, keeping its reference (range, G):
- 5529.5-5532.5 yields -0.08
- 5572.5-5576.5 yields 0.06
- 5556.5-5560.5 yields 0.03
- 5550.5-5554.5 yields 0.03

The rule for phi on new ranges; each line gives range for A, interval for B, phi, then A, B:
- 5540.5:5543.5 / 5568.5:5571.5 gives 25.4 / 12.23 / 13.2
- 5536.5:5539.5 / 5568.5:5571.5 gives 28.1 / 14.89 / 13.2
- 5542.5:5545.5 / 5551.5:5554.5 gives 27.9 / 13.59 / 14.33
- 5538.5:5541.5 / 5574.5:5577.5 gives 29.4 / 13.26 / 16.15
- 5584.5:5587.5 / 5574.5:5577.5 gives 29.3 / 13.11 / 16.15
